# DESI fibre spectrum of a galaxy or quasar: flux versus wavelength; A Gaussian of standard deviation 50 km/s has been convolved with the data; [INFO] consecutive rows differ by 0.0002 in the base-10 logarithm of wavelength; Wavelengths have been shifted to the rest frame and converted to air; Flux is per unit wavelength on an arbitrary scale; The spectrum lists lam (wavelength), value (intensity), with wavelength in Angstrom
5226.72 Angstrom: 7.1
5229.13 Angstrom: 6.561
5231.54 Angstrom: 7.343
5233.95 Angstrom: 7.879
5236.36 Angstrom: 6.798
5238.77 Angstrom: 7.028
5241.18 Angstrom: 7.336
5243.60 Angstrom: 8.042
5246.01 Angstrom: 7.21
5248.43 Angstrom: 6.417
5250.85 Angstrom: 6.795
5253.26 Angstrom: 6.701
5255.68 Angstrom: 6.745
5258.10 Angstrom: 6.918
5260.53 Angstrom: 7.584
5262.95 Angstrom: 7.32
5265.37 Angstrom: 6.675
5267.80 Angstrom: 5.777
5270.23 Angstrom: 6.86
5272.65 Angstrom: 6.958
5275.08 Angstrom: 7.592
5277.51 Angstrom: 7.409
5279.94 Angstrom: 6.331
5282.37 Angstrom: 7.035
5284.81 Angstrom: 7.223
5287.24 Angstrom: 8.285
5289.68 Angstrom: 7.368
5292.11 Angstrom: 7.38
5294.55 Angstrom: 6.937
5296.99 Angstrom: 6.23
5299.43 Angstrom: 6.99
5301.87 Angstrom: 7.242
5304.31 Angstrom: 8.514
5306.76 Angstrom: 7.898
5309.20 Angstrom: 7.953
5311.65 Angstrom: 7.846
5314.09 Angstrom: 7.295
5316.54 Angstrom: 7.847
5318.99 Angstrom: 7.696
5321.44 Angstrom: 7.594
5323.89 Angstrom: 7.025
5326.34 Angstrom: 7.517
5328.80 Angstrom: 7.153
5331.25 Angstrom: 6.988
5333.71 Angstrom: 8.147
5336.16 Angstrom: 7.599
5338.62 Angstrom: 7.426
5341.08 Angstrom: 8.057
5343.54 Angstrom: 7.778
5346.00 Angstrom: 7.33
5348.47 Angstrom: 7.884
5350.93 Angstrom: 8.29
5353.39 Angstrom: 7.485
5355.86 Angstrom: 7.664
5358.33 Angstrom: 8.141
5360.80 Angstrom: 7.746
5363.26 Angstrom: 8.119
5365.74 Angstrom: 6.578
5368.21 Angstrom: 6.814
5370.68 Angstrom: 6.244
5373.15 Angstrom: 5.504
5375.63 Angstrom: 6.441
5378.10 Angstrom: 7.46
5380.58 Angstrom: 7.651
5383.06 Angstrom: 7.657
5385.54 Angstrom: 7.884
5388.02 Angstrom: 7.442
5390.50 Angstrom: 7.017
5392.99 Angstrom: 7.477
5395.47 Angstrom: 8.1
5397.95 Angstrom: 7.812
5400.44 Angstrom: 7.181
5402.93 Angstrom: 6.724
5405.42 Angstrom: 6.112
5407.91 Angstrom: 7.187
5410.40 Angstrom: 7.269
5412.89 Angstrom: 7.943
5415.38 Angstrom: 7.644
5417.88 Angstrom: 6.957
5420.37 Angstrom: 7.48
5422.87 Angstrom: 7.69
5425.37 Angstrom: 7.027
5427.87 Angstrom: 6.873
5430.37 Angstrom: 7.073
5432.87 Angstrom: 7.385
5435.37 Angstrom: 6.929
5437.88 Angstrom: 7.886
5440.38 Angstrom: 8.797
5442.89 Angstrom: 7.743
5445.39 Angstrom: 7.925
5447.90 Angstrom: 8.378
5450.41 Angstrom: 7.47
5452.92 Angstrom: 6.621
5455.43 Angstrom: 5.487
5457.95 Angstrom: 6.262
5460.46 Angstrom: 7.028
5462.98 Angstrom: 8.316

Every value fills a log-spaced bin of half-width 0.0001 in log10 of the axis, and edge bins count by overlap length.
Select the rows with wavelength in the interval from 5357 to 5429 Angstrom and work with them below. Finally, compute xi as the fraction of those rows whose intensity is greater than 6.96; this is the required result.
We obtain 0.69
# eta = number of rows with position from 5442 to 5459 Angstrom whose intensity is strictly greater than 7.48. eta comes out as 3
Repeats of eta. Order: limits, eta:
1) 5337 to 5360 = 7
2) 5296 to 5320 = 6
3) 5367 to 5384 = 2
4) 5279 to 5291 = 1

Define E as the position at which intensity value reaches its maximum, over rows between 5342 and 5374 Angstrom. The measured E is 5350.93 Angstrom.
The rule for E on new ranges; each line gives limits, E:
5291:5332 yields 5304.31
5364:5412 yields 5395.47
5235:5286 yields 5243.60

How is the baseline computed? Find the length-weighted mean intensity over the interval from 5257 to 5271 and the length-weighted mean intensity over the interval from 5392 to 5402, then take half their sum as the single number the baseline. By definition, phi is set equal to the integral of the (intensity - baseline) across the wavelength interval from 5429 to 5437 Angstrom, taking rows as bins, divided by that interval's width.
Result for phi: -0.08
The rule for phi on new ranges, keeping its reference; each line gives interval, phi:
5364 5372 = -0.60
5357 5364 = 0.75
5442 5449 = 0.79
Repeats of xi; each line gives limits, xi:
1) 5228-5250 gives 0.67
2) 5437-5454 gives 0.86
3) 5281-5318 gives 0.87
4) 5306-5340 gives 1.00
